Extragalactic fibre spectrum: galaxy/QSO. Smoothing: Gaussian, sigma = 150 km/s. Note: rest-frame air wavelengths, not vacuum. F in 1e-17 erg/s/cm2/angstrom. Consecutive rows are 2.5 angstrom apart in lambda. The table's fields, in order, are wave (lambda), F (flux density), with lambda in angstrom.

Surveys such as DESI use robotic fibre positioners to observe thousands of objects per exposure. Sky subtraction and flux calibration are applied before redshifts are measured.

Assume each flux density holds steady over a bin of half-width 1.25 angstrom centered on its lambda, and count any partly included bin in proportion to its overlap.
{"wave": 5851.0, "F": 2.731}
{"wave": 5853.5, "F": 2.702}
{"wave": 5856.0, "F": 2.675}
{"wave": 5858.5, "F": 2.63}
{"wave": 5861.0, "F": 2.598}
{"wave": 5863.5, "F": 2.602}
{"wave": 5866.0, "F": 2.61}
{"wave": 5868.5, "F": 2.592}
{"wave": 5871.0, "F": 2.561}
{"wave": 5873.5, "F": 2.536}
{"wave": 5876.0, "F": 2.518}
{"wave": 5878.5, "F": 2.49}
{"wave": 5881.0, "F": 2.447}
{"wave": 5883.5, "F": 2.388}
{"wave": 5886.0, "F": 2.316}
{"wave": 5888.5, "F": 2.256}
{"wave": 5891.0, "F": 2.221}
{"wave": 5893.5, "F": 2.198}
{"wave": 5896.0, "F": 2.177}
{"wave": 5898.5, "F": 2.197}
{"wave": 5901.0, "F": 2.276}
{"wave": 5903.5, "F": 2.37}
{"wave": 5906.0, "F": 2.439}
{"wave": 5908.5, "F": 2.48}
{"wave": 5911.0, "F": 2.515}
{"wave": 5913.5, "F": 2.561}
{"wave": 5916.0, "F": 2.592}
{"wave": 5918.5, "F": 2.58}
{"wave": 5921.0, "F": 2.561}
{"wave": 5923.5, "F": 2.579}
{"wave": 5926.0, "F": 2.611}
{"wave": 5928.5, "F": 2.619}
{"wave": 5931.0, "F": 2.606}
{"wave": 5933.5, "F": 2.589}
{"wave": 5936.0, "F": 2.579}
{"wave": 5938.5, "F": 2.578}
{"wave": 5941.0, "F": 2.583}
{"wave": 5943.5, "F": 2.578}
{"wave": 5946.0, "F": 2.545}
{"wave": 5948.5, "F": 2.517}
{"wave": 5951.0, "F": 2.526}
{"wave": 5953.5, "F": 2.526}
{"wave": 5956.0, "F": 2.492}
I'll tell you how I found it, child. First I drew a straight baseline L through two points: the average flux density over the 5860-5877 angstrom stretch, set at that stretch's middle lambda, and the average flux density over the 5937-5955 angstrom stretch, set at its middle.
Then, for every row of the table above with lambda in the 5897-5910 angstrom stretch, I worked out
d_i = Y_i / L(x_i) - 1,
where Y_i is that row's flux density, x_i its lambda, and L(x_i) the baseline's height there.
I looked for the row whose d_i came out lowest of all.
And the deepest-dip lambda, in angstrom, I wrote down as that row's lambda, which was 5898.5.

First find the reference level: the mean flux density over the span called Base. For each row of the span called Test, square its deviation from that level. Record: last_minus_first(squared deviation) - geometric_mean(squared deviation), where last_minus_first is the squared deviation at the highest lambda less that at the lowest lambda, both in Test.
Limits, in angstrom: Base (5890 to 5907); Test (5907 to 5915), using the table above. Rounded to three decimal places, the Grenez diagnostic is -0.021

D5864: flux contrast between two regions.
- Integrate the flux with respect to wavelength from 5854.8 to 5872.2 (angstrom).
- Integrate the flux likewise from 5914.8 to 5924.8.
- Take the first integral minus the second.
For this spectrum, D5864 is 20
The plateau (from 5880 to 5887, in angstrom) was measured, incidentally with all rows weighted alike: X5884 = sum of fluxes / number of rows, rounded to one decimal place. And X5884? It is 2.4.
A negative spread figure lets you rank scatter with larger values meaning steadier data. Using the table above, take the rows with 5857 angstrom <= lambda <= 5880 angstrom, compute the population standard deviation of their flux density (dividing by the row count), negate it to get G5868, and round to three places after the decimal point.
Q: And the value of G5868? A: -0.045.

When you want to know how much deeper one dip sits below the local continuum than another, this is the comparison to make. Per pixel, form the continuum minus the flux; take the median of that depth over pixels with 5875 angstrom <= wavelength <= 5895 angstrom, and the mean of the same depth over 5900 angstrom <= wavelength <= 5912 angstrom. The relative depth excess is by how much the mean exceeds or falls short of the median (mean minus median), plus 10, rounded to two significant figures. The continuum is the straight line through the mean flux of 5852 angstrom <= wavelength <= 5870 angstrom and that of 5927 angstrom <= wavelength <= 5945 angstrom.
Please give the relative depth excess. 9.9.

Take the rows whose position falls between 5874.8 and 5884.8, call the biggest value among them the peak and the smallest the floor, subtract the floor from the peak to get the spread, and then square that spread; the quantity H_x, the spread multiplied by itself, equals 0.017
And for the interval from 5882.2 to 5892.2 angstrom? 0.028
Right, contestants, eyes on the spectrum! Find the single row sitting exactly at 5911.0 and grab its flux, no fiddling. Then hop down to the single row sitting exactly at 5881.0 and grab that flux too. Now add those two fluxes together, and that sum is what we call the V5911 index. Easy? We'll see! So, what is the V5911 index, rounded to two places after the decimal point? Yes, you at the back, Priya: 4.96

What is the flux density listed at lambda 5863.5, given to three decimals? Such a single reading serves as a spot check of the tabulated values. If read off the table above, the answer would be 2.602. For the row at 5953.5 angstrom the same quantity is 2.526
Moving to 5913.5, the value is 2.561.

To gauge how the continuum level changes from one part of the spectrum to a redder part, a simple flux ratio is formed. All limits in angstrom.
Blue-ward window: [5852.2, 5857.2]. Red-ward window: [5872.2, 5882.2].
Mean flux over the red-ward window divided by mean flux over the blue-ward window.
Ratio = 0.93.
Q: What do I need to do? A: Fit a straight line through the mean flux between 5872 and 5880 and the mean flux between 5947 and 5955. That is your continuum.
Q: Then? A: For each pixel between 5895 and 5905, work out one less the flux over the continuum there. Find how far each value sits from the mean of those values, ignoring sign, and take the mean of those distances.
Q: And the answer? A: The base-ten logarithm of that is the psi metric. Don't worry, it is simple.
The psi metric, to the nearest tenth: -1.6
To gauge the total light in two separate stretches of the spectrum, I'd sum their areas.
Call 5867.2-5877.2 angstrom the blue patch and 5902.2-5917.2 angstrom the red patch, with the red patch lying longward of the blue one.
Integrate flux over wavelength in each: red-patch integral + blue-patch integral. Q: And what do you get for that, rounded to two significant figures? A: 63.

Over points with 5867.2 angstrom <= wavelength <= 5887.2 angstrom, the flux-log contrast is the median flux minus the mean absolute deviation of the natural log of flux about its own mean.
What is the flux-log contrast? 2.47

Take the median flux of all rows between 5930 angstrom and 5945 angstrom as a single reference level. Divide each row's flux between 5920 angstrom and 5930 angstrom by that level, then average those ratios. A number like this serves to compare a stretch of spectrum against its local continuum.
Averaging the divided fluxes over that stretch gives 1.00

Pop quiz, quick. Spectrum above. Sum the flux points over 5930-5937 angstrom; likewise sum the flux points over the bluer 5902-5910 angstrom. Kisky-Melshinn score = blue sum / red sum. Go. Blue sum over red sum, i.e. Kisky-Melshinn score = 0.94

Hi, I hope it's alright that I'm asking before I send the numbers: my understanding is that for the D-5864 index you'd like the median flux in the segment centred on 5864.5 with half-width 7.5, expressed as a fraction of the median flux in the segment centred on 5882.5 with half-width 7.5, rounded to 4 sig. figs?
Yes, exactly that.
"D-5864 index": 1.075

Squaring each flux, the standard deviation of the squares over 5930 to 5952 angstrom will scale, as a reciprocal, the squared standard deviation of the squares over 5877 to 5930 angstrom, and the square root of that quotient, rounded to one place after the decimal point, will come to 1.9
